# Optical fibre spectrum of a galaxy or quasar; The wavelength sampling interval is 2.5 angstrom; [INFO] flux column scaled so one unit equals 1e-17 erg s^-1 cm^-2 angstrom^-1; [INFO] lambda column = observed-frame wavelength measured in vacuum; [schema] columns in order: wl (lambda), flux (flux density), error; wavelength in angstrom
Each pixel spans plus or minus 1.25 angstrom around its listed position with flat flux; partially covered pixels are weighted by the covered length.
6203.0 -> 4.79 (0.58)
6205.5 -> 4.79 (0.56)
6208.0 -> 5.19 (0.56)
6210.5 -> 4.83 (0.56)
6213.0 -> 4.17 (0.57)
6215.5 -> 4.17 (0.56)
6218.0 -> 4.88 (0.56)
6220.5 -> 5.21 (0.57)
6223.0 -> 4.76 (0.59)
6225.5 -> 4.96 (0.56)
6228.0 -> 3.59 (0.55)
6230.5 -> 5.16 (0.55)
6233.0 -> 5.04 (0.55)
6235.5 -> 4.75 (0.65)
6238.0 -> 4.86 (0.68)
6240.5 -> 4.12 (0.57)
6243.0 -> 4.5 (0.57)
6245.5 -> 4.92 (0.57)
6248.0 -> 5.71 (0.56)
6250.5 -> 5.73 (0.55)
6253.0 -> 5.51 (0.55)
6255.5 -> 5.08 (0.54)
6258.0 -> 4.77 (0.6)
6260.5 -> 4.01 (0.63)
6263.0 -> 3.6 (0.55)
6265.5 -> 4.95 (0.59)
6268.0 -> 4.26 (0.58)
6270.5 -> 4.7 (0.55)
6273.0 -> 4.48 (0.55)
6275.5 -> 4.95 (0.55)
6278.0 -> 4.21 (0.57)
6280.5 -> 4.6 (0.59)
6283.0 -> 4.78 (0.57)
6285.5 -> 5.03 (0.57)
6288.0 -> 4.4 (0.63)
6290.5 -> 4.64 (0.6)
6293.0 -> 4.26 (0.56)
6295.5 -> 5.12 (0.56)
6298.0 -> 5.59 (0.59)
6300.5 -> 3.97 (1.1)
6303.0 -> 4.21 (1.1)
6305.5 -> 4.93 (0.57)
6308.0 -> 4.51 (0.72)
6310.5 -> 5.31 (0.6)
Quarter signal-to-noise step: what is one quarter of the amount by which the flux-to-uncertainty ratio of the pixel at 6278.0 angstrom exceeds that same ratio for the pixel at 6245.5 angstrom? -0.31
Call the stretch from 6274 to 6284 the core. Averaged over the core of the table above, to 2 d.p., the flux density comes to 4.63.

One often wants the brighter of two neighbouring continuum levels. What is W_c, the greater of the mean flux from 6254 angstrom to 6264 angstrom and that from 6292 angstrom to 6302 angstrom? 4.73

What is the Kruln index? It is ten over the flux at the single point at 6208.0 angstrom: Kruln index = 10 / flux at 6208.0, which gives 1.93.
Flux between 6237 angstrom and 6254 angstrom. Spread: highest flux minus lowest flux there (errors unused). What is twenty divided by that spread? 12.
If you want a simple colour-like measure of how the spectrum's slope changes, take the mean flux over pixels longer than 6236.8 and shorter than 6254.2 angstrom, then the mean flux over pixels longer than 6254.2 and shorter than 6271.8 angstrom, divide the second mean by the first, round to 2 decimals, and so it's 0.89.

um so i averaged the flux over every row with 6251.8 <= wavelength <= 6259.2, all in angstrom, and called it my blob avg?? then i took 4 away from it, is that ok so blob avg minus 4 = 1.12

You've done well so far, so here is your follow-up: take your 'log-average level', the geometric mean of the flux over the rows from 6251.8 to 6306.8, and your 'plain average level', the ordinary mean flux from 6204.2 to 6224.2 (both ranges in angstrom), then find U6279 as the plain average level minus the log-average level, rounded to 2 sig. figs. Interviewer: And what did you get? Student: 0.14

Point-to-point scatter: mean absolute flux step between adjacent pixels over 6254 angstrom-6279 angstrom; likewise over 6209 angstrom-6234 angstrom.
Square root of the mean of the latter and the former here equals 0.775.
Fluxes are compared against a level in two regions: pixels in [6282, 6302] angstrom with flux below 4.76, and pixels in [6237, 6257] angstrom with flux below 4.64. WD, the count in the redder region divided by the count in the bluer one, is 2.00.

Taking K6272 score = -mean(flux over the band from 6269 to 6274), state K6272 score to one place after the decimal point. -4.6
